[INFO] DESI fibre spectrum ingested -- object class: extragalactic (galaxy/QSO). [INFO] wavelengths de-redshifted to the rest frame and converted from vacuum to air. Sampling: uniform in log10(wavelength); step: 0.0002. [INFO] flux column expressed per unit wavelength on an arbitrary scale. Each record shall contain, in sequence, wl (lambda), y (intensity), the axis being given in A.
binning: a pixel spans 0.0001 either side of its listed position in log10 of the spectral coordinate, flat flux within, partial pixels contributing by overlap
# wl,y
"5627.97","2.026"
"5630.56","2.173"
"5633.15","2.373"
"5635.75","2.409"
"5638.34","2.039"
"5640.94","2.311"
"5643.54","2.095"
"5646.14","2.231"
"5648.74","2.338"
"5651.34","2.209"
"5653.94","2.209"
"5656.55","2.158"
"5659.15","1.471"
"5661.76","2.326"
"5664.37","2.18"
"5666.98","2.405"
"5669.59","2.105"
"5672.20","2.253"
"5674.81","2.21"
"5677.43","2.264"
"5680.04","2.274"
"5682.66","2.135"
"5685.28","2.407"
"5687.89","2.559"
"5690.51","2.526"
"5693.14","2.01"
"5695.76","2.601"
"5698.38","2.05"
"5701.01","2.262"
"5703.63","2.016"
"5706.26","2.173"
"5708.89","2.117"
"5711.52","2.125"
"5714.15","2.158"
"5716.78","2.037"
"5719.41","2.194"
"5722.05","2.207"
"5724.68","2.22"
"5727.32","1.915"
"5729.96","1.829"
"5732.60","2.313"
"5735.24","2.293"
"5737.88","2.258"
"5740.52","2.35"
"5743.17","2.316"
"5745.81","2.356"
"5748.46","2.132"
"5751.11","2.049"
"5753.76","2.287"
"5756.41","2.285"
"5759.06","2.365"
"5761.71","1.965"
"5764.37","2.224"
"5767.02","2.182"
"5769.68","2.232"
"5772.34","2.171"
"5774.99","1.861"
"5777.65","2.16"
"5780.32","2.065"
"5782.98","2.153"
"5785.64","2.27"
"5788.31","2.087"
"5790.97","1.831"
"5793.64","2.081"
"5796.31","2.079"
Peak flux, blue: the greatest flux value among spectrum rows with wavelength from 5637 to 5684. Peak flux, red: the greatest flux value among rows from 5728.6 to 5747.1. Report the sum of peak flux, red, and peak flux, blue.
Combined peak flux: 4.8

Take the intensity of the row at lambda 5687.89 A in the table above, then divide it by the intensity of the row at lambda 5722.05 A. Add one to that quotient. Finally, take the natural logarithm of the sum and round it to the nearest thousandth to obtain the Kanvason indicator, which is 0.770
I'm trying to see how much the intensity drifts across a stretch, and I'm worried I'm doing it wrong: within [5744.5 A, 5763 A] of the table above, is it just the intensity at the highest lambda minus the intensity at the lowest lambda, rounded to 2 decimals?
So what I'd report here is -0.39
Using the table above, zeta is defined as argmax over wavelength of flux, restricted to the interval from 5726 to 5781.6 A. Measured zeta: 5759.06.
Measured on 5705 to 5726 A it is 5724.68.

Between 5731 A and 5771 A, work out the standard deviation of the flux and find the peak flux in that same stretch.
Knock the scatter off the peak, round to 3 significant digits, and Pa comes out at 2.25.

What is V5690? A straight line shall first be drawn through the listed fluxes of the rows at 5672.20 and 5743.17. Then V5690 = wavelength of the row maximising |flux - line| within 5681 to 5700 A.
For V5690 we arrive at 5695.76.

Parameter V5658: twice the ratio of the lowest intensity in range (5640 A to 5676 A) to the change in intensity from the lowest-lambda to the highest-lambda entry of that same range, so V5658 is -29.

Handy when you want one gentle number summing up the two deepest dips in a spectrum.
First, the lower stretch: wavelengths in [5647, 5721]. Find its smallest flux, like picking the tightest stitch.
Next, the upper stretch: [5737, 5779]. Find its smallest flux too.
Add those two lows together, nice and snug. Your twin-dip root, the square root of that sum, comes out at 1.83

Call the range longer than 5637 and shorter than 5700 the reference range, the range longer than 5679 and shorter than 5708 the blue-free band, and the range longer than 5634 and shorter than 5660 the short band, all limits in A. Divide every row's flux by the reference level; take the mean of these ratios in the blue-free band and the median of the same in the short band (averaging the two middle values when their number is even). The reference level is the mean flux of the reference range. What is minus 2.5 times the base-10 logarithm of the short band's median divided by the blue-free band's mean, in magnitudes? 0.03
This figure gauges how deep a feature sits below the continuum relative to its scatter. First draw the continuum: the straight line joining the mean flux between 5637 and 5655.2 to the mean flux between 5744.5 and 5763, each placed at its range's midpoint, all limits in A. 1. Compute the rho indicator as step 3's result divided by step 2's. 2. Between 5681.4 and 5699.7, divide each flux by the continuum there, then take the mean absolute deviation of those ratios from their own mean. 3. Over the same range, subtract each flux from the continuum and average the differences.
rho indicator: -1.2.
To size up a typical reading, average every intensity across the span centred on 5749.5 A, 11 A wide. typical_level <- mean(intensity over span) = 2.21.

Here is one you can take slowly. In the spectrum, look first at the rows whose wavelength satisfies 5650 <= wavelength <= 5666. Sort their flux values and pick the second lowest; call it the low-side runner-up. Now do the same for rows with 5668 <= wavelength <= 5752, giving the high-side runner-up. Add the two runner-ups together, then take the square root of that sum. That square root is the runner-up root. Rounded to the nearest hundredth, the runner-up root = 2.02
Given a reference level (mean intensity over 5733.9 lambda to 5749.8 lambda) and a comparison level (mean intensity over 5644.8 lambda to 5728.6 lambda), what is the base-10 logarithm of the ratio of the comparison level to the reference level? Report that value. -0.017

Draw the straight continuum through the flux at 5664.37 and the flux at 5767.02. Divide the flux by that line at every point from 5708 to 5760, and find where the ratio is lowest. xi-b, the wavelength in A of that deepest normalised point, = 5729.96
